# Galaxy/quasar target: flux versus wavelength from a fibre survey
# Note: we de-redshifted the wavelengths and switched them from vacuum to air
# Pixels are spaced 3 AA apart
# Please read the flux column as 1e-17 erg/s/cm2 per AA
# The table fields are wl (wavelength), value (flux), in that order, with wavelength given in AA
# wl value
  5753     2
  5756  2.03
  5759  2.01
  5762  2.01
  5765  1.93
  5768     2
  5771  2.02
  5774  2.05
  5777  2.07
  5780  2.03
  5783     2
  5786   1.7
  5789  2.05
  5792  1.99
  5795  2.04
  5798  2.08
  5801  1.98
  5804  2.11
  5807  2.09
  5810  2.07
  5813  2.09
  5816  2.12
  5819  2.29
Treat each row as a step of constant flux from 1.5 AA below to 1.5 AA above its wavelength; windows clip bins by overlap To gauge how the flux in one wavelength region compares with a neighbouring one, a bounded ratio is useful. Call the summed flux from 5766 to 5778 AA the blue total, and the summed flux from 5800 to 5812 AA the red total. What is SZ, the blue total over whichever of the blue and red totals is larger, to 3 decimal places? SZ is 0.987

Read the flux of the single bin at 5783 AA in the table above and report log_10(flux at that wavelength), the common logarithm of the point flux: 0.301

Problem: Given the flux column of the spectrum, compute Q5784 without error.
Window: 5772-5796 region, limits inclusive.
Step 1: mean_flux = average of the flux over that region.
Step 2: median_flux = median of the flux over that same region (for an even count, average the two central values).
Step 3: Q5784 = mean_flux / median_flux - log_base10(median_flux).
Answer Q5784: 0.670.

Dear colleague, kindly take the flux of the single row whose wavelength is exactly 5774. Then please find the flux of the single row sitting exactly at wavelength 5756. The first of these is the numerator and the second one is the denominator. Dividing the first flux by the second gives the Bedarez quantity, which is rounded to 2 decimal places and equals 1.01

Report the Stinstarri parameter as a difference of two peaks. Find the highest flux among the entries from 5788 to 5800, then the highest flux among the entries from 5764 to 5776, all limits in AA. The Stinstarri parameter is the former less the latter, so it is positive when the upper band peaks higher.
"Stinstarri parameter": 0.03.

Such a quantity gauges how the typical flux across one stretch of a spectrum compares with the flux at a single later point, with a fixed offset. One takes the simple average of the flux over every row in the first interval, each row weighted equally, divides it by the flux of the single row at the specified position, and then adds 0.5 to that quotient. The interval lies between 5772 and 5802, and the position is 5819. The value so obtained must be 1.37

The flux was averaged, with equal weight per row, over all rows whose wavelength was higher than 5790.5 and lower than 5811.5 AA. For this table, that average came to 2.05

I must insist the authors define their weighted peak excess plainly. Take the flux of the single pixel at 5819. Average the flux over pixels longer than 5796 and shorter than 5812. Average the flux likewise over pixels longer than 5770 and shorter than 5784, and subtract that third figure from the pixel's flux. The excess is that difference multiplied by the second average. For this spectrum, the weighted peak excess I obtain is 0.53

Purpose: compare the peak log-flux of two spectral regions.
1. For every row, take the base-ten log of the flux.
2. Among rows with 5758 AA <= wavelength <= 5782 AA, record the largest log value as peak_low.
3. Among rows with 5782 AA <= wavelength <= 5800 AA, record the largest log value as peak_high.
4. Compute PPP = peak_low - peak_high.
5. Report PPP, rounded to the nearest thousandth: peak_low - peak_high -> -0.002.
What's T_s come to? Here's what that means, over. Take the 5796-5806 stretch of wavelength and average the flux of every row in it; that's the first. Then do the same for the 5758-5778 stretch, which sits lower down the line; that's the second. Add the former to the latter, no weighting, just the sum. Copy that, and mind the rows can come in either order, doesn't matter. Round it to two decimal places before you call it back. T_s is 4.07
